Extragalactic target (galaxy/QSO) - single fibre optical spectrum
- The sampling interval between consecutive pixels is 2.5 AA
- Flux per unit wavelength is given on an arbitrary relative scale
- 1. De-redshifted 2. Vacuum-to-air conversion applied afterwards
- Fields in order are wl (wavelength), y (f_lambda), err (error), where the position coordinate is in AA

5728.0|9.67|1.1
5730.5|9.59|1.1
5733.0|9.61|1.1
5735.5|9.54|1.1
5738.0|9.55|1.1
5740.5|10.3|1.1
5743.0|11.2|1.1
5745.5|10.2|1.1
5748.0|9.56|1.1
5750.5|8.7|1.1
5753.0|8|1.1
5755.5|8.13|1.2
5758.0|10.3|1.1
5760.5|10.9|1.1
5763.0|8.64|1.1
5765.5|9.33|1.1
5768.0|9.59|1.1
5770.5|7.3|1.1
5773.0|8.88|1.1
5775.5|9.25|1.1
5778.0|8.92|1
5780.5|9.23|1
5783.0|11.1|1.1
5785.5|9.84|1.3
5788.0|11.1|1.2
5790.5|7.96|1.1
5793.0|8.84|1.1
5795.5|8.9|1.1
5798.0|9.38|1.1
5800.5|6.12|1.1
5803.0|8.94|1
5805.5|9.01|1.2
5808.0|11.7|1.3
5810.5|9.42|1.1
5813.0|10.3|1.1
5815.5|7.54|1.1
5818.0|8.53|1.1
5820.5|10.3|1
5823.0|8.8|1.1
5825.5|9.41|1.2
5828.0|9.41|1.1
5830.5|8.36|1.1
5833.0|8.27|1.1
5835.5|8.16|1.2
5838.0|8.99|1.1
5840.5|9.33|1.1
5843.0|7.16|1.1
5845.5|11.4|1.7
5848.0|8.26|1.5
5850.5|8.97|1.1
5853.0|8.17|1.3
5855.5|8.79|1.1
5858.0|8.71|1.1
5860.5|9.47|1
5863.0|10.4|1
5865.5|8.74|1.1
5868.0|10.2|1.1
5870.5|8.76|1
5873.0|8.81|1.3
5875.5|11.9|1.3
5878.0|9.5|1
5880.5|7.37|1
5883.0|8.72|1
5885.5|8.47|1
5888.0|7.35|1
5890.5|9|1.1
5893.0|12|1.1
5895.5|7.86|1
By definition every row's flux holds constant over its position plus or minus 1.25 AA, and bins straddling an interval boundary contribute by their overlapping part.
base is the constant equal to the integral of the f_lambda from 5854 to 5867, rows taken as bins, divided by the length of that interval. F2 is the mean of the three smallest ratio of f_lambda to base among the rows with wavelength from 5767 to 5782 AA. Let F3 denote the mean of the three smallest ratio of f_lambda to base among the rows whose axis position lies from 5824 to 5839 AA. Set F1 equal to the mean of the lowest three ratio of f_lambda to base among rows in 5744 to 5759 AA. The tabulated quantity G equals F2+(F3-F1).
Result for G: 0.91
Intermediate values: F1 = 0.90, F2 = 0.91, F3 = 0.90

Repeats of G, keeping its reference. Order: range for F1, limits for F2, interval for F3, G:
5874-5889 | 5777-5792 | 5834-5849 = 0.96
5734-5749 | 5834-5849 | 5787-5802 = 0.65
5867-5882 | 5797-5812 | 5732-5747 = 1.01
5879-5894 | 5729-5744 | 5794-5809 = 1.06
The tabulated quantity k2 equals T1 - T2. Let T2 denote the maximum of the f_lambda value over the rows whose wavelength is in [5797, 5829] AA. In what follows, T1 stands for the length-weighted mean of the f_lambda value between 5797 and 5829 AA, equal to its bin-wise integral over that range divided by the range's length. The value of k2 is -2.56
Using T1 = 9.14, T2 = 11.7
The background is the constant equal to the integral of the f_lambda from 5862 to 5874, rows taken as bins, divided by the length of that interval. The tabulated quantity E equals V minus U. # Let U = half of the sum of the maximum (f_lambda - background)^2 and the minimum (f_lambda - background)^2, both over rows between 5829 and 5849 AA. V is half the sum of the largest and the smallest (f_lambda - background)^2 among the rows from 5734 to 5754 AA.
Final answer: -0.8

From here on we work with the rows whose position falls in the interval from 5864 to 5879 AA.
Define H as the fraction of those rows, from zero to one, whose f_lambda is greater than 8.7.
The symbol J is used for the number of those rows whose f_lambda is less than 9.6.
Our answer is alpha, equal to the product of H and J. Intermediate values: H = 1.00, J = 4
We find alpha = 4.0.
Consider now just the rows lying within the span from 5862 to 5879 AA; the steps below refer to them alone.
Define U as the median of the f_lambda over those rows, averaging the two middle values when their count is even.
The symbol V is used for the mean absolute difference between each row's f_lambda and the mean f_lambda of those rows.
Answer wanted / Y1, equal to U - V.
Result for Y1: 8.58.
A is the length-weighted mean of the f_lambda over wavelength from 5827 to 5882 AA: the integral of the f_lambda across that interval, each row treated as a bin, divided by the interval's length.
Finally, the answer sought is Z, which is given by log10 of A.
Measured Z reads 0.957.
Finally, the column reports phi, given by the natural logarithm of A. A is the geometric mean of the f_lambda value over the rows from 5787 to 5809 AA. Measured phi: 2.19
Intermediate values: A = 8.97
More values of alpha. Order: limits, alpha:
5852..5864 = 3.2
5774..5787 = 3.0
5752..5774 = 3.9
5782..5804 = 4.7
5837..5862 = 6.3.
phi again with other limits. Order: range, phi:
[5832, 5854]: 2.16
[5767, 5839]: 2.20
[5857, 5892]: 2.20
